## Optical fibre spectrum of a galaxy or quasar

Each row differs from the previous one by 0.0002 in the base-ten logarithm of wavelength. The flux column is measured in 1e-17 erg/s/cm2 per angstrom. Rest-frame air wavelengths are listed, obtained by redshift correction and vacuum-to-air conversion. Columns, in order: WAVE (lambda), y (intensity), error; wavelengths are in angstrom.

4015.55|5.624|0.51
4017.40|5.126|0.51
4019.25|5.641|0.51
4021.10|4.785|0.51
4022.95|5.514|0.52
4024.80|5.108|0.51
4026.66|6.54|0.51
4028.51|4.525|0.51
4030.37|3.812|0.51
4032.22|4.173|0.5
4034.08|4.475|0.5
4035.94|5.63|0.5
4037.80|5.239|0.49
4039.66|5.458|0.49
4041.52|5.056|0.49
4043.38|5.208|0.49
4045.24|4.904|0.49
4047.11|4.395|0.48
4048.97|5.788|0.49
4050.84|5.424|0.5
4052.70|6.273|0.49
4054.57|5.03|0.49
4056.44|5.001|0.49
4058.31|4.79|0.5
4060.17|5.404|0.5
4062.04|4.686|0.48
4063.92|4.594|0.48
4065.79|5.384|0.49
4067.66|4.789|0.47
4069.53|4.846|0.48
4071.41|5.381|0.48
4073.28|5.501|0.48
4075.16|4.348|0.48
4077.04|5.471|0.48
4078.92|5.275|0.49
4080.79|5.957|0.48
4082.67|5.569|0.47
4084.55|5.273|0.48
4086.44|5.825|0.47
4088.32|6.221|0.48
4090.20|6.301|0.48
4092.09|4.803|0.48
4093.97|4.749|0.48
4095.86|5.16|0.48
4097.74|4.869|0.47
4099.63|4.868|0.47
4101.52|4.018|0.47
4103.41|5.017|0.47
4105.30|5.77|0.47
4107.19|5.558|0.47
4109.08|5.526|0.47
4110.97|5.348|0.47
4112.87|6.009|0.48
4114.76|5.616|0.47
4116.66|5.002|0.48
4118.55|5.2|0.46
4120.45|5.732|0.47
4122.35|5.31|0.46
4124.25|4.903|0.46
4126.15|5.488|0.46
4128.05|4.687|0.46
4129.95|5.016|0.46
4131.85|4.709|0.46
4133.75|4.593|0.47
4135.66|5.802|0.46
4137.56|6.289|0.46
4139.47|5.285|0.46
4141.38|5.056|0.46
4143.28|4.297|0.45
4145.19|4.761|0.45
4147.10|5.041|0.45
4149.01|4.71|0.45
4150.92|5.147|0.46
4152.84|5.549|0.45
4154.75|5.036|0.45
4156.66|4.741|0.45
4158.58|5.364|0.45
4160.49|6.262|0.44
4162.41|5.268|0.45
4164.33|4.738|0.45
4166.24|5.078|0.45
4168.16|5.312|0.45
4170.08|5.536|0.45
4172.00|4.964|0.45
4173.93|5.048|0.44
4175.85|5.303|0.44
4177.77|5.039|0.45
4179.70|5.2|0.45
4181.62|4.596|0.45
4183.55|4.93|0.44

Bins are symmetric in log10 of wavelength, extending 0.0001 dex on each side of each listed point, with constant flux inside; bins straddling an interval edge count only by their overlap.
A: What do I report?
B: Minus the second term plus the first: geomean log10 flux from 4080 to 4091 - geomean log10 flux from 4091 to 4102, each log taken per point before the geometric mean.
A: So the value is 0.092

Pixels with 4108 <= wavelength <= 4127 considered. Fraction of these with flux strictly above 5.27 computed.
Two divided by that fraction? 2.9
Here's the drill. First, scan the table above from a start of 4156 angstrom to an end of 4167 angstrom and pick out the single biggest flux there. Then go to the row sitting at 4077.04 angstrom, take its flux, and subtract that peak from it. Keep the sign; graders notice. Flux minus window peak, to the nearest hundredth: -0.79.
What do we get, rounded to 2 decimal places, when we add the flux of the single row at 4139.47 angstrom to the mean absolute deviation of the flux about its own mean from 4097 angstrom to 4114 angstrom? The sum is 5.75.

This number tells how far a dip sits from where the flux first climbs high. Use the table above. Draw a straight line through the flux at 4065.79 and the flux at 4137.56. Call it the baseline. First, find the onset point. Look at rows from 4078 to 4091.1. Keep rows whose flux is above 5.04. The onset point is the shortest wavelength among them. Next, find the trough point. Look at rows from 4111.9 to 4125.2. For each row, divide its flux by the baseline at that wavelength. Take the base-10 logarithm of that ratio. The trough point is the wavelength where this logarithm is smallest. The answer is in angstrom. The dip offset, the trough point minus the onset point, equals 45.3 angstrom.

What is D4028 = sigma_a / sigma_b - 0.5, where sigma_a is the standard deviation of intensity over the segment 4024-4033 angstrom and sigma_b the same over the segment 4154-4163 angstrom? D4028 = 1.37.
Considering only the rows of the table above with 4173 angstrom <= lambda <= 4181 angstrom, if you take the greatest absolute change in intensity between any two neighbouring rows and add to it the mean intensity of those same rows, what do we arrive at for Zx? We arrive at 5.4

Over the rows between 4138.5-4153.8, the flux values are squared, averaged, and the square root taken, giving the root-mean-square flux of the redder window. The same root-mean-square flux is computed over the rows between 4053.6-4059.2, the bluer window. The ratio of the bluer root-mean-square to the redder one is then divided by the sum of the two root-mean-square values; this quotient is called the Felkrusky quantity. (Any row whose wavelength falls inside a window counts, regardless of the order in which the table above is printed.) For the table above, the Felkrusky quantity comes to 0.0996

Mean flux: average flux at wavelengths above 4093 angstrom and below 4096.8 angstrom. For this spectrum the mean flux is 5.0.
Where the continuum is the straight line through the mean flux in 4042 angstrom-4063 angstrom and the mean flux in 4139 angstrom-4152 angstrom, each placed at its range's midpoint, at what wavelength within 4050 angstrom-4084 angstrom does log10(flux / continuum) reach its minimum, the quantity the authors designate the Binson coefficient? 4075.16 angstrom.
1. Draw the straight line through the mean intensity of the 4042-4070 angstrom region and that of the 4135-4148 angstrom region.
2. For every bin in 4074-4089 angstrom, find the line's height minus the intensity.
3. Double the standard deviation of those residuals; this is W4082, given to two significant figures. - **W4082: 1.1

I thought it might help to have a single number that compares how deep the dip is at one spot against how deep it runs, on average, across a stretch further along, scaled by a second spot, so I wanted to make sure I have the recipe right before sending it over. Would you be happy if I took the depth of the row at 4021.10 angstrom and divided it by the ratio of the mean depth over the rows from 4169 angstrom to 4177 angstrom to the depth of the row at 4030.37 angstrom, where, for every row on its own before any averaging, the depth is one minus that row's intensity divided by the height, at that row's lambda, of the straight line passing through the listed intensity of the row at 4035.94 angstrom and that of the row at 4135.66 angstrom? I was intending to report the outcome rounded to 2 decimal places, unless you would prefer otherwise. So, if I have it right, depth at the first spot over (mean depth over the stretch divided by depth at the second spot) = 0.42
